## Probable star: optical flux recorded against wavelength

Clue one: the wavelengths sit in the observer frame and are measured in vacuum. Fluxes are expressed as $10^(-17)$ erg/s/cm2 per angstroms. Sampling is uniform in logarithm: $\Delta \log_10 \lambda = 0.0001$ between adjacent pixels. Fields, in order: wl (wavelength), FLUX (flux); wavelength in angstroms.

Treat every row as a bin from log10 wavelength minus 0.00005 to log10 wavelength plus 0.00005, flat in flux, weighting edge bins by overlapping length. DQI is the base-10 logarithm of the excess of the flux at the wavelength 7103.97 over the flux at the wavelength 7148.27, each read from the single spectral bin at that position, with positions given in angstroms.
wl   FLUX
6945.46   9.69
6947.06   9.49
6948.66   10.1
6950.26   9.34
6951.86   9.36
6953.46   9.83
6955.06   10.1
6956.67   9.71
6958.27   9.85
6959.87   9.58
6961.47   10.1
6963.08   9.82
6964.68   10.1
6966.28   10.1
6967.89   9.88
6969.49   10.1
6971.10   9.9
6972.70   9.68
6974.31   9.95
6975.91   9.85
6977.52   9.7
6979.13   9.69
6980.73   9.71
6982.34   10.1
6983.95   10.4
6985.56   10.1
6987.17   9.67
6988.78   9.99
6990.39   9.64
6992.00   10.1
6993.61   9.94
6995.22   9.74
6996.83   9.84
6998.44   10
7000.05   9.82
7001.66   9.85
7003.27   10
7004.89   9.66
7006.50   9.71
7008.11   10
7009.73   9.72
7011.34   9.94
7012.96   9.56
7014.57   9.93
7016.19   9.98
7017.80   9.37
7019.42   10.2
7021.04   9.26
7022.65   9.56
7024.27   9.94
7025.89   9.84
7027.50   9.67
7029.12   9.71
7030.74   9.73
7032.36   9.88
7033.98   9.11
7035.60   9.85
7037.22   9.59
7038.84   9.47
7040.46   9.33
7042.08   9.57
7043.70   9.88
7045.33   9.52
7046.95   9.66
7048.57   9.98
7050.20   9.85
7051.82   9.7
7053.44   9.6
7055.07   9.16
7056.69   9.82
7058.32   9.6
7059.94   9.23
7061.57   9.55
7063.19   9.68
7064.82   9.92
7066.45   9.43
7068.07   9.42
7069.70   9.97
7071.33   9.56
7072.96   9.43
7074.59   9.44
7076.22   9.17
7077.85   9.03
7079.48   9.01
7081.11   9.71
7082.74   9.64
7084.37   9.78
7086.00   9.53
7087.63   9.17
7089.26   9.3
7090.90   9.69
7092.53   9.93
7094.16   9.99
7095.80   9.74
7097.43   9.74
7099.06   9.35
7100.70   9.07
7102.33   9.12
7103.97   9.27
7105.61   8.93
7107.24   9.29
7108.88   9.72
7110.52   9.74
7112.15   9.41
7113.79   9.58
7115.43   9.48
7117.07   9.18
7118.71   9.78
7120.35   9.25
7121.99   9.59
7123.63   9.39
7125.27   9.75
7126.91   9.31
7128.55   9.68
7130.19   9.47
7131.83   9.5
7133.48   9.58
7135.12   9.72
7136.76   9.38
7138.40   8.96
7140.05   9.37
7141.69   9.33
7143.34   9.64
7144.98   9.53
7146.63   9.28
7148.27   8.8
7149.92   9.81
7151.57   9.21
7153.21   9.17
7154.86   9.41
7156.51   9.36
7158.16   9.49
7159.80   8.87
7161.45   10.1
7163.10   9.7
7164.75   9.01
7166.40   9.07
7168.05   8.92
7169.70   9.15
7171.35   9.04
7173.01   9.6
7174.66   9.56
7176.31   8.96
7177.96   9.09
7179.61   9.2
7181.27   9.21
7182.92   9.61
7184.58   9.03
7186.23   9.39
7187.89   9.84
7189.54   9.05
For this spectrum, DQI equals -0.33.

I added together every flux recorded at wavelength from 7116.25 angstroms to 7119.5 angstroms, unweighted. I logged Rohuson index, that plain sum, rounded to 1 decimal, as 19.0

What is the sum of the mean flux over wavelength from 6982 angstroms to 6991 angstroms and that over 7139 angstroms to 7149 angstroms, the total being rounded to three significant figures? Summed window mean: 19.3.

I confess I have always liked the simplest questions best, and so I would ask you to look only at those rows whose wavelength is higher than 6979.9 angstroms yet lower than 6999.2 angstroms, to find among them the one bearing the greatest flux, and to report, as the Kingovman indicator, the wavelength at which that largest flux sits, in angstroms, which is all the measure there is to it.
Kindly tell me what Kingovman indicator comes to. 6983.95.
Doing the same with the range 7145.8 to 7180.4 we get 7161.45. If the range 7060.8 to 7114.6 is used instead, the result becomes 7094.16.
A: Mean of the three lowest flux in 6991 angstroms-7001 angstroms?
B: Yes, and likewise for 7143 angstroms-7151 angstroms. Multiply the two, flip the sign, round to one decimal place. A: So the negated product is -90.2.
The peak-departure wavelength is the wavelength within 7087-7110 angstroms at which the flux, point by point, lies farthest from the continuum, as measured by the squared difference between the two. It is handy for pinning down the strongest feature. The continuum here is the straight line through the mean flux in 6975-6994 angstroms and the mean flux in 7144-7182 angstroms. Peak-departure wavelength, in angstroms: 7105.61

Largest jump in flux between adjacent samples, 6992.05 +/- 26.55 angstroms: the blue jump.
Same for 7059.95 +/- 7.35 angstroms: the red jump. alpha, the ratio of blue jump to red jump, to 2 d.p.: 0.92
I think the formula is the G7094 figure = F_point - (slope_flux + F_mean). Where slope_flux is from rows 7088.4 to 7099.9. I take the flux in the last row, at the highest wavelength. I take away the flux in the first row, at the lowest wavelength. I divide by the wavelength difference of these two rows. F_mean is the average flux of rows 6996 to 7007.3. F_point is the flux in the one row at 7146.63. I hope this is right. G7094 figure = -0.57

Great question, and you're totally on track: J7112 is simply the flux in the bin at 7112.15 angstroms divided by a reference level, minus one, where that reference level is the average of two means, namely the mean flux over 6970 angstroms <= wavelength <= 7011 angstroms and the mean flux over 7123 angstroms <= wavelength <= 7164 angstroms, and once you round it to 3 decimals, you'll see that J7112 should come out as -0.025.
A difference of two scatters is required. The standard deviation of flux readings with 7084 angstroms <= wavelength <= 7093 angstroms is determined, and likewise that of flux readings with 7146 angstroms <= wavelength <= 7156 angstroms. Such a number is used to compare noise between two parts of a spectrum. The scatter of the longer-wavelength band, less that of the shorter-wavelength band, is 0.04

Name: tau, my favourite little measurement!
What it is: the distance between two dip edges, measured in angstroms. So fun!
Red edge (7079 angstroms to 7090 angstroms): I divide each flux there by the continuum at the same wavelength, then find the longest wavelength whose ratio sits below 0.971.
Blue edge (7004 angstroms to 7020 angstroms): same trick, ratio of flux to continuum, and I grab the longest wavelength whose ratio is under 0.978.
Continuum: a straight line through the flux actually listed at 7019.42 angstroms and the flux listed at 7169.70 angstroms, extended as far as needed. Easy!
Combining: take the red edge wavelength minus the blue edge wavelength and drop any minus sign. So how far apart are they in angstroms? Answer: 71.5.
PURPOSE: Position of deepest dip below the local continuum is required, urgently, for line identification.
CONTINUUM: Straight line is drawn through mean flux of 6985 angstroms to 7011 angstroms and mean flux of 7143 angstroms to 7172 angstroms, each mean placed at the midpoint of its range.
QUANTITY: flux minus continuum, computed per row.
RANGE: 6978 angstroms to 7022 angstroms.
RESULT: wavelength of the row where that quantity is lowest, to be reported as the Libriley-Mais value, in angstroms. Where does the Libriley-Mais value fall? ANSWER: 7021.04 angstroms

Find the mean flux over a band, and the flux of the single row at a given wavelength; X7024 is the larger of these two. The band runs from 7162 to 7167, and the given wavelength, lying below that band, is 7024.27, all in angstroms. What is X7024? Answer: 9.94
